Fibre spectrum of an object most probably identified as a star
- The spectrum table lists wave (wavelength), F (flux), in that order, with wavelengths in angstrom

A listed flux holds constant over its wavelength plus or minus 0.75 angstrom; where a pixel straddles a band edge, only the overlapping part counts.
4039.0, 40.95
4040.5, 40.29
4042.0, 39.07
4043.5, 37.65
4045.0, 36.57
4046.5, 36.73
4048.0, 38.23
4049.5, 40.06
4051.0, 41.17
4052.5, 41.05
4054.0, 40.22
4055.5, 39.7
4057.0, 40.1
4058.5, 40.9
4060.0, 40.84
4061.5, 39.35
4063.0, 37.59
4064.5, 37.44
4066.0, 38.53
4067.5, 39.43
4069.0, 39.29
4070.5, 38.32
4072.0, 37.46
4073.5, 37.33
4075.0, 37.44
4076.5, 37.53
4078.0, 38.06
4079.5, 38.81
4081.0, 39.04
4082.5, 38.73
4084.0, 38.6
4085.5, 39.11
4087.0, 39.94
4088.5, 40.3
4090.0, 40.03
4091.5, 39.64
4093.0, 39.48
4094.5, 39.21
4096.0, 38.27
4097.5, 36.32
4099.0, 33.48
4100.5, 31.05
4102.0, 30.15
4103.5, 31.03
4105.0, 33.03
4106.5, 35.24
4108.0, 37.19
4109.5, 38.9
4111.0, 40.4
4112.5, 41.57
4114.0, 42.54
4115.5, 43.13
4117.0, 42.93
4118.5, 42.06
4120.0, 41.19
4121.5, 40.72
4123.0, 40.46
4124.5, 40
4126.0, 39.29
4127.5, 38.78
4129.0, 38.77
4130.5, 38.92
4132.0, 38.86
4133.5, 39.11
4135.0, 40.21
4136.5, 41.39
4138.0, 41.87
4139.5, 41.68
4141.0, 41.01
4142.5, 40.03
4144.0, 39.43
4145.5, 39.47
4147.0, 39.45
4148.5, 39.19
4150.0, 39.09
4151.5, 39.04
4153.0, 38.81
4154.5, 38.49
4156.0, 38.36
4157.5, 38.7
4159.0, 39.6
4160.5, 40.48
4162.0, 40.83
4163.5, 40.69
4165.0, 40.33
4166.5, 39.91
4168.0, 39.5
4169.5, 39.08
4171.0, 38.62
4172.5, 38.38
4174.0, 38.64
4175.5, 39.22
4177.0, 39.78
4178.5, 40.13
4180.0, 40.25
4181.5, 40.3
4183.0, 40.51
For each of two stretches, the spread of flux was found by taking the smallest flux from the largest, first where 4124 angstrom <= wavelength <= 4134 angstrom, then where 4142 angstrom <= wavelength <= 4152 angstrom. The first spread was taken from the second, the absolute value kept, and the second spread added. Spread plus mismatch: 1.2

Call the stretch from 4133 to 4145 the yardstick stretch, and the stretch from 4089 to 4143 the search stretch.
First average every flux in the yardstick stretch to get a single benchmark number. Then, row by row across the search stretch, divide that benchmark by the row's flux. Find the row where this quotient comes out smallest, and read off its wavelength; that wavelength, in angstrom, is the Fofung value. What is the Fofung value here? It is 4115.5 angstrom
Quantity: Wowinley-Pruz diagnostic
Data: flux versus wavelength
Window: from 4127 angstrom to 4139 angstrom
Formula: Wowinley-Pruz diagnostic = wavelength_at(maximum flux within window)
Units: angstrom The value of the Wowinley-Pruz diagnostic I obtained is 4138.0 angstrom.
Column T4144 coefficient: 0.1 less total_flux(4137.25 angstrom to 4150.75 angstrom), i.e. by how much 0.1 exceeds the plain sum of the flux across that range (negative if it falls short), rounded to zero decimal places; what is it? -361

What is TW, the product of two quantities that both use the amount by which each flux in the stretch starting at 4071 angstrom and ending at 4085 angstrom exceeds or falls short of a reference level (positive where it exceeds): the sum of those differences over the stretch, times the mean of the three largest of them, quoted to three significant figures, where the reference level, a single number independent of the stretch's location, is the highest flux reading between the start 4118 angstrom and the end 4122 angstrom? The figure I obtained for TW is 114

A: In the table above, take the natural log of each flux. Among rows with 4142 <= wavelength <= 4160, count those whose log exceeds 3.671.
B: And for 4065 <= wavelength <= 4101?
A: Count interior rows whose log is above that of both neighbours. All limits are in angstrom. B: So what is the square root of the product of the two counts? 3.9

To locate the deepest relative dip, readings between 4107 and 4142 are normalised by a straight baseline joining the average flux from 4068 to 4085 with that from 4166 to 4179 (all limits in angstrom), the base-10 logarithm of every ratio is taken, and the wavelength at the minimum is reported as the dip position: 4108.0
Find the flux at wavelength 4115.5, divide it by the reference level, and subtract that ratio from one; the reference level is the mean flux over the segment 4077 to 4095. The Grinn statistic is -0.10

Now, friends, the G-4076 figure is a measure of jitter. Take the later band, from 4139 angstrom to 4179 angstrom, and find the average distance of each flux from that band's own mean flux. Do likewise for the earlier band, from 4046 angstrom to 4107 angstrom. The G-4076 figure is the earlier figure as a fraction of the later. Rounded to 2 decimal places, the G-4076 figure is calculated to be 2.83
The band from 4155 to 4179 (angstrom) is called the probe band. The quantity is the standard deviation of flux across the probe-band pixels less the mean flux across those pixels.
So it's -38.7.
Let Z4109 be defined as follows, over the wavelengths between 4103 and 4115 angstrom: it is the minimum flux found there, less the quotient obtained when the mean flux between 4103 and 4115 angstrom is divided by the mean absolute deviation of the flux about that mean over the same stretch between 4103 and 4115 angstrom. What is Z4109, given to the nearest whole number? 20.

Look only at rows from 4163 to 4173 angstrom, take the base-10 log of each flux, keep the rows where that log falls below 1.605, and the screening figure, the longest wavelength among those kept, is 4172.5 angstrom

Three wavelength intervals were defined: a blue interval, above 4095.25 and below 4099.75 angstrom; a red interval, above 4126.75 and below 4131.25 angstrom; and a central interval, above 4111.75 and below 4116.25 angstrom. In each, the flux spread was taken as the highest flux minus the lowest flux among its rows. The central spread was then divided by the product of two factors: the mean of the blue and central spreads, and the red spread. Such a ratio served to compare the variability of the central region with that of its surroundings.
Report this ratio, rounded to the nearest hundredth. 3.28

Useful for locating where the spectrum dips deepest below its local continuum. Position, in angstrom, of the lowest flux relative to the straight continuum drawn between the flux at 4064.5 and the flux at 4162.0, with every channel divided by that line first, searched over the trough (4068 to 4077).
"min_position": 4073.5 angstrom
